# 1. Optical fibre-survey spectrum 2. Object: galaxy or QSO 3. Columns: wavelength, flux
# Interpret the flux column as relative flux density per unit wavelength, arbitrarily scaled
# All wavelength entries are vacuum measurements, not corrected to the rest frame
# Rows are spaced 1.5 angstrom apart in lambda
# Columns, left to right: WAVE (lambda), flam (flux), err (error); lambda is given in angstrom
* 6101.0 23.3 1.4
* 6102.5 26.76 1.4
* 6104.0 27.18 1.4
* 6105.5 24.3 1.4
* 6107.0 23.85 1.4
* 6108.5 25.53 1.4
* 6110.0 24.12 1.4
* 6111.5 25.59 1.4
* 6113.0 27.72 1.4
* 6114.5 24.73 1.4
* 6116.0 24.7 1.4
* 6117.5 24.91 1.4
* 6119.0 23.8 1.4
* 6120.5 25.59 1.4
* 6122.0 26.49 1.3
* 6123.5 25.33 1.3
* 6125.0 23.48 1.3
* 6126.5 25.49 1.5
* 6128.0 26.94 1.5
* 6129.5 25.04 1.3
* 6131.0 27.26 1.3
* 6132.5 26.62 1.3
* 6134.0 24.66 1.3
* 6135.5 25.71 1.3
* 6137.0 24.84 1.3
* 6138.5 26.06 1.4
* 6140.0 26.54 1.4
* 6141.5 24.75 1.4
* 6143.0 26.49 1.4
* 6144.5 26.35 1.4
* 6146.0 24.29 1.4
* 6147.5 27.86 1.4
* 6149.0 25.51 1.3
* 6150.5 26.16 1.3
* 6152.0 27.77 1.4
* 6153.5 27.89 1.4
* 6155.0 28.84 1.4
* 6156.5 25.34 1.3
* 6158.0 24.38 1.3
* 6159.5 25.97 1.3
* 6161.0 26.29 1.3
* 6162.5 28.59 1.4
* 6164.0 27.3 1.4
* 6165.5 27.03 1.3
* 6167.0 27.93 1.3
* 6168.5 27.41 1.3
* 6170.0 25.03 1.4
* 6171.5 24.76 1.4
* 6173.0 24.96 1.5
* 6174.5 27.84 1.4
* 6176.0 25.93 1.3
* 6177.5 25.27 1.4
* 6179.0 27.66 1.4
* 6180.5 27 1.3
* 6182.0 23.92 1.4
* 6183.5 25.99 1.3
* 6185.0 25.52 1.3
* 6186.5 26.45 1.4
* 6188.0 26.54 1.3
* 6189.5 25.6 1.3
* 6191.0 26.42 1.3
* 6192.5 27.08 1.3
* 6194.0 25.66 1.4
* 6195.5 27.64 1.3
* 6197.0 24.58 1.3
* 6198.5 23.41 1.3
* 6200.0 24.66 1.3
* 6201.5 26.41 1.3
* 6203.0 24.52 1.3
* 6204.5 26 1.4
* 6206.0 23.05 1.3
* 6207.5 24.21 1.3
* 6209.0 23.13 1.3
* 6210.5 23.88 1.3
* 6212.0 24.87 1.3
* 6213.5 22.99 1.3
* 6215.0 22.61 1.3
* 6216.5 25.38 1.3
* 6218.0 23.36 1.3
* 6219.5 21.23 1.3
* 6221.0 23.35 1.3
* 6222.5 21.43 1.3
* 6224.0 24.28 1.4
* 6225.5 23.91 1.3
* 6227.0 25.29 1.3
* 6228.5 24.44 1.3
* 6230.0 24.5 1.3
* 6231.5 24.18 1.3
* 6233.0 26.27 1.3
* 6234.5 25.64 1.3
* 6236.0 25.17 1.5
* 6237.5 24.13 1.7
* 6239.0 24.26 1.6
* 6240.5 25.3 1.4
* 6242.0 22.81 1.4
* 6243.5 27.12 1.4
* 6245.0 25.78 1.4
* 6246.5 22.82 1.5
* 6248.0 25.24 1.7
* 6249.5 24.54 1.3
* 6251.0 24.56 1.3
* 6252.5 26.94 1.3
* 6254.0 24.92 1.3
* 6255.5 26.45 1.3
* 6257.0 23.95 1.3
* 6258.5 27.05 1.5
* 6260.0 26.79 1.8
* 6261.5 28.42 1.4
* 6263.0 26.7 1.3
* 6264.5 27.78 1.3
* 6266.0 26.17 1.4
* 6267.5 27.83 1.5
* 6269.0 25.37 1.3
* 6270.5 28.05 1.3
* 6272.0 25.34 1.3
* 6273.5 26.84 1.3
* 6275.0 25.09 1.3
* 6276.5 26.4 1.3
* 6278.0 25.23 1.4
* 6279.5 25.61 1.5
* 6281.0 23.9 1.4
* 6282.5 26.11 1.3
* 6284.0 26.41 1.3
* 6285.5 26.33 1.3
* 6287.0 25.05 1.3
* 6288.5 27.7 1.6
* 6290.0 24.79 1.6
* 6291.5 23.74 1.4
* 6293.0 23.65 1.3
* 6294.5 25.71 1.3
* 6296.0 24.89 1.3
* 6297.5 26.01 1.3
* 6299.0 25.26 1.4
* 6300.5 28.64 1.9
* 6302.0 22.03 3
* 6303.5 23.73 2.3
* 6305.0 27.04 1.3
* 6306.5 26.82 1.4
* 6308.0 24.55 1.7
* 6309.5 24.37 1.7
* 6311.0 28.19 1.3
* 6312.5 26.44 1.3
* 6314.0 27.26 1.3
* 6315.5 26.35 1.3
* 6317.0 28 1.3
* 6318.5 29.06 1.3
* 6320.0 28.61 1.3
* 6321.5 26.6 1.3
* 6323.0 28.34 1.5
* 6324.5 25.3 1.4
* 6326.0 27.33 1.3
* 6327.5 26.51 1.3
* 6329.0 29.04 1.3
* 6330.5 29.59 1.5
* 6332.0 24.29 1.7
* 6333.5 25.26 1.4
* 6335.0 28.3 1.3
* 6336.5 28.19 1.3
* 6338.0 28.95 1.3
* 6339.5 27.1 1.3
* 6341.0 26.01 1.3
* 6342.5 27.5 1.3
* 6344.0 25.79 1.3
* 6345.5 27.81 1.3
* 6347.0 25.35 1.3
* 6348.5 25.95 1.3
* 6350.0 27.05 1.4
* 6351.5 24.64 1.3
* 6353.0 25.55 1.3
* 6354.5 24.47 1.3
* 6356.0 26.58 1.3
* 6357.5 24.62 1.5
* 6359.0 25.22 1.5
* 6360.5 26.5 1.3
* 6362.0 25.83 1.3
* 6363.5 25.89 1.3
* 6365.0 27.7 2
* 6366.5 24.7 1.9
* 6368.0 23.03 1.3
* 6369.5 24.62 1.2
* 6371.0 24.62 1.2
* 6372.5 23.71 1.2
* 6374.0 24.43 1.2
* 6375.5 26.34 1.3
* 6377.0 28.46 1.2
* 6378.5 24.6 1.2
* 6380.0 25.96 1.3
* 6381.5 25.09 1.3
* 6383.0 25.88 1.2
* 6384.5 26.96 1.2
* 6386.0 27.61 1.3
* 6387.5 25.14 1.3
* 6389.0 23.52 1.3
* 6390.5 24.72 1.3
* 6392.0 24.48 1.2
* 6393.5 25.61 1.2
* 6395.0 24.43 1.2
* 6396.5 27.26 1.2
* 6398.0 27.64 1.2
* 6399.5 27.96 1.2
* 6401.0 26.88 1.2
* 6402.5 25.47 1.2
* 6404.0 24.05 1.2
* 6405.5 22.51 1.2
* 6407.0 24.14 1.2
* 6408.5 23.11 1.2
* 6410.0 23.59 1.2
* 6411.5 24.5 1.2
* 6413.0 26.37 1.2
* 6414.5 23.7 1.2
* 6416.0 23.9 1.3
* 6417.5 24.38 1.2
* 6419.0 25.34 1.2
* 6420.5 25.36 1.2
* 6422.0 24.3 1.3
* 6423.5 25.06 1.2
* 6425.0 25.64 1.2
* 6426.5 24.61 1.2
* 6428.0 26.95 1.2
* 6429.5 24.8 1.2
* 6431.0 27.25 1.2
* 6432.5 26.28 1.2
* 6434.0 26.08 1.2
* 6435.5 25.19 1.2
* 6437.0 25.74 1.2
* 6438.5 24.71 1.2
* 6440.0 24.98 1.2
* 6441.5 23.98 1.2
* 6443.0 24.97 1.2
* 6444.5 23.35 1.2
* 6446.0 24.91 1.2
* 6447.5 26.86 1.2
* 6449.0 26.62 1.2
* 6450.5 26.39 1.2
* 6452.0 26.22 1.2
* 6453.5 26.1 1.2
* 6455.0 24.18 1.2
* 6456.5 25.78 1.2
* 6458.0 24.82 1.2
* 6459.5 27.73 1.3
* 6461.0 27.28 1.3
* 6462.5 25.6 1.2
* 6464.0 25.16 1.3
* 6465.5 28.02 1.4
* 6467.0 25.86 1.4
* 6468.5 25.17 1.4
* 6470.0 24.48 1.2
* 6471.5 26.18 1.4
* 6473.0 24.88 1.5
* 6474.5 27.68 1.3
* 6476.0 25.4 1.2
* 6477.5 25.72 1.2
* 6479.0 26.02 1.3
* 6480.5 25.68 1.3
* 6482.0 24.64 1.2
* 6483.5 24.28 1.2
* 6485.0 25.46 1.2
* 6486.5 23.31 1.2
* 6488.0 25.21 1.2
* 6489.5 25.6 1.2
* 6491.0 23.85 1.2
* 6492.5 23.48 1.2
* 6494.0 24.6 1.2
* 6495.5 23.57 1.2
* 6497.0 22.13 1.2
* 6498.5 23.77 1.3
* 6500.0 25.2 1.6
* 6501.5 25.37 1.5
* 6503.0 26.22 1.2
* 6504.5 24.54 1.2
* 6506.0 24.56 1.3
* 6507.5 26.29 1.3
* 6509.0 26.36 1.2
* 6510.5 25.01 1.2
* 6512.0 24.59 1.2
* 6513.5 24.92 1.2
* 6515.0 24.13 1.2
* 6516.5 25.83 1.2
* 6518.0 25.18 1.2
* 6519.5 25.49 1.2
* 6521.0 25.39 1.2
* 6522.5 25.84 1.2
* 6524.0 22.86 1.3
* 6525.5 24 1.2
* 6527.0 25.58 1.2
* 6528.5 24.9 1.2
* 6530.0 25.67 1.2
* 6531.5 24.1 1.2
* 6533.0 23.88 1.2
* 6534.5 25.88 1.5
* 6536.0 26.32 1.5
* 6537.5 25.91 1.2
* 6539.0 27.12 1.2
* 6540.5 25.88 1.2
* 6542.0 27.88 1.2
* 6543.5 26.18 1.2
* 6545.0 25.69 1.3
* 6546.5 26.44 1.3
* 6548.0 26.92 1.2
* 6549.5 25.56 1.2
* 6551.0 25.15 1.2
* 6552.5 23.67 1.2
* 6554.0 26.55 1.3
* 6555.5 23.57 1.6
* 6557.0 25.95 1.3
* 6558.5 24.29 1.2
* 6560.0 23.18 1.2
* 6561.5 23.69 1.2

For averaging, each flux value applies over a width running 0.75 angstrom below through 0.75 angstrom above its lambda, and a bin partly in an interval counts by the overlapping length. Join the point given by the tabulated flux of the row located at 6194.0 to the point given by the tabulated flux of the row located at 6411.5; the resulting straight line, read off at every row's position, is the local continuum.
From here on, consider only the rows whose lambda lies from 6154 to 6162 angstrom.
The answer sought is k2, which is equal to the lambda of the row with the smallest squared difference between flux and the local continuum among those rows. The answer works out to 6159.5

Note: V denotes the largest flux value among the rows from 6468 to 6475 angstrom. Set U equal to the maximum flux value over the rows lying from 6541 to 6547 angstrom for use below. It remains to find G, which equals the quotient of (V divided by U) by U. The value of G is 0.036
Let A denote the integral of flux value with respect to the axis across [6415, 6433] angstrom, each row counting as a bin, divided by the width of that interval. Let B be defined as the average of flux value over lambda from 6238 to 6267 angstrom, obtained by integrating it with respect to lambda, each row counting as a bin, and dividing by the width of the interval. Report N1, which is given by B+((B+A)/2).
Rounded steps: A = 25.3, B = 25.7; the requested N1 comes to 51.1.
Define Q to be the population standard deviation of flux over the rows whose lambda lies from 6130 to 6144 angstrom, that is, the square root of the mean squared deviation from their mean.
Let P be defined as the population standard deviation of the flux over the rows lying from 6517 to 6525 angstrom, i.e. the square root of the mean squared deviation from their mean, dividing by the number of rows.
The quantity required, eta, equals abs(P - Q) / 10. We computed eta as 0.018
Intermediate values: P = 1.07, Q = 0.89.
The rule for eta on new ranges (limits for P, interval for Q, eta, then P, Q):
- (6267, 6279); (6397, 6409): 0.083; 1.12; 1.95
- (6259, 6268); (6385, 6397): 0.055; 0.78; 1.33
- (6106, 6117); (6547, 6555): 0.005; 1.20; 1.15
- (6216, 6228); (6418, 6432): 0.051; 1.46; 0.95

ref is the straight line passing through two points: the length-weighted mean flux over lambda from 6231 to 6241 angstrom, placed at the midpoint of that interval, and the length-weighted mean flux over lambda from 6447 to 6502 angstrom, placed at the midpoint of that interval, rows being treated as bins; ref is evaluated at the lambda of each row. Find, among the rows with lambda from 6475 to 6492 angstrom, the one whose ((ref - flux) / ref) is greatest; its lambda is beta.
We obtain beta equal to 6486.5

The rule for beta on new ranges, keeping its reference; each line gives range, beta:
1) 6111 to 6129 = 6125.0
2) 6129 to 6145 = 6134.0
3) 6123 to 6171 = 6125.0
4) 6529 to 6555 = 6552.5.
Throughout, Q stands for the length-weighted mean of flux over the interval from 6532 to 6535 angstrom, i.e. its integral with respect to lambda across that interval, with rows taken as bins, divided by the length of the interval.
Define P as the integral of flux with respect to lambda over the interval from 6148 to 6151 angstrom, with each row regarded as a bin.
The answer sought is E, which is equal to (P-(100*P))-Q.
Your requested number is -7740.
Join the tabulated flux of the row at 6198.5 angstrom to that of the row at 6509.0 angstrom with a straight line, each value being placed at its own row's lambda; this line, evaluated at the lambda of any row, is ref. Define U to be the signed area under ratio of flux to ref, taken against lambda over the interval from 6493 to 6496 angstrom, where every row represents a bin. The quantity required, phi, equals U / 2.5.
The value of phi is 1.10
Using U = 2.8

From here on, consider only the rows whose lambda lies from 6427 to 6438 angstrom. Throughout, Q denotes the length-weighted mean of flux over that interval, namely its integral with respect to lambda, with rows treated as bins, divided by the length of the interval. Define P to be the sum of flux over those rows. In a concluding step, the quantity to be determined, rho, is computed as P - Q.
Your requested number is 156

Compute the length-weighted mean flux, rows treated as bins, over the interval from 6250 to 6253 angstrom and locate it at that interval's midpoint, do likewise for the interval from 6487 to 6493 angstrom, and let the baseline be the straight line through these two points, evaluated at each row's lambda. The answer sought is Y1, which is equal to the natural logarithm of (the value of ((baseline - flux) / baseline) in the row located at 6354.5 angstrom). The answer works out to -3.7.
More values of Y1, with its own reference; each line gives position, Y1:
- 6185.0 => -4.4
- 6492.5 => -3.2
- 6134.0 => -2.9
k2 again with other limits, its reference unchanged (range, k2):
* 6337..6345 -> 6344.0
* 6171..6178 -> 6176.0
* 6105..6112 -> 6111.5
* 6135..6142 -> 6138.5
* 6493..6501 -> 6498.5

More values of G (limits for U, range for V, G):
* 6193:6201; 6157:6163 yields 0.037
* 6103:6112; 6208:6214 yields 0.034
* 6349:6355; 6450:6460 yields 0.038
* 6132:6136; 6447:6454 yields 0.038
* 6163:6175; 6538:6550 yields 0.036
